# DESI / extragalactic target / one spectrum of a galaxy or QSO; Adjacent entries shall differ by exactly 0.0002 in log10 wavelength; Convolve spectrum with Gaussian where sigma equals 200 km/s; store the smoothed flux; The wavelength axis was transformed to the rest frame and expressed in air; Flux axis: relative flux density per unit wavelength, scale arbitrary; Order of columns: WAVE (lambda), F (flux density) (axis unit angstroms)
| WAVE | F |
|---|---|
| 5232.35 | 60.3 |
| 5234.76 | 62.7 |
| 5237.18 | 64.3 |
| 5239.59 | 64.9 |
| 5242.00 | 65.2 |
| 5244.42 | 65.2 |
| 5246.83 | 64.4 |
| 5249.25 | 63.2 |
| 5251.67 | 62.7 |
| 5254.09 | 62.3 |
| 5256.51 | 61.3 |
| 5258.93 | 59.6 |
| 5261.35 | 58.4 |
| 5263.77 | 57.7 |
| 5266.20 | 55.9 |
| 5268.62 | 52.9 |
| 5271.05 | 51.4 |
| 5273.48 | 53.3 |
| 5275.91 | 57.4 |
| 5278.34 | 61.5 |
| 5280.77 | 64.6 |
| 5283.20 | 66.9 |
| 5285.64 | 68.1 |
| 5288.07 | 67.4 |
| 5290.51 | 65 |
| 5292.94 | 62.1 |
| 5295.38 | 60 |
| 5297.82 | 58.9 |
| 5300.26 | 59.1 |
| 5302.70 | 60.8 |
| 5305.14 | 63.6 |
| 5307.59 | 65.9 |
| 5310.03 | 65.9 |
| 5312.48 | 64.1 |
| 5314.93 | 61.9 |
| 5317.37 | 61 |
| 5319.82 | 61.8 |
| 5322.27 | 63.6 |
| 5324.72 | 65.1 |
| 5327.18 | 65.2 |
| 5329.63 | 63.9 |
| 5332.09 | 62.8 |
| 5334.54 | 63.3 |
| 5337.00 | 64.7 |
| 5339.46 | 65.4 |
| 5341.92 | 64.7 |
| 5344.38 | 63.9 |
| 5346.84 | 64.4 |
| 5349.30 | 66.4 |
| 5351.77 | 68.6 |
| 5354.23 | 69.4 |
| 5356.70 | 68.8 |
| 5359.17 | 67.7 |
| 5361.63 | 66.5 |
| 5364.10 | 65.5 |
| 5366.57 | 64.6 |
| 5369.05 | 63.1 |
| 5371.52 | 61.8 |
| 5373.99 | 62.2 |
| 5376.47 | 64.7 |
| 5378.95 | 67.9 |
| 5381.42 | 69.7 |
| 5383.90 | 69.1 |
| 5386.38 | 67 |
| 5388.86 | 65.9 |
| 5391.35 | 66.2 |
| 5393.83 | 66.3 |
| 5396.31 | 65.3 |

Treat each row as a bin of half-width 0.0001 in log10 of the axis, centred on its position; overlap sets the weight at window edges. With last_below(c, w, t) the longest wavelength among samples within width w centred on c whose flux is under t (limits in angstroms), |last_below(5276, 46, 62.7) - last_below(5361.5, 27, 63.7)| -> 76.2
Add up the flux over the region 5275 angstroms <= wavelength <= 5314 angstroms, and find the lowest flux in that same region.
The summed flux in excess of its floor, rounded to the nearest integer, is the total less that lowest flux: 954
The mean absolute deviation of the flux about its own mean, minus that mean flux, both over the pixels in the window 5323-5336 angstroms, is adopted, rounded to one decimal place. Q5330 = -63.2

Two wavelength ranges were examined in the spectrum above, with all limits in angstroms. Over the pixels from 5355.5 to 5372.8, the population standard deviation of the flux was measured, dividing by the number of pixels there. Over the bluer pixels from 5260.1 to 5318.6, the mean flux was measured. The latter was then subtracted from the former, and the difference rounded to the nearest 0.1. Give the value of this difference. -58.7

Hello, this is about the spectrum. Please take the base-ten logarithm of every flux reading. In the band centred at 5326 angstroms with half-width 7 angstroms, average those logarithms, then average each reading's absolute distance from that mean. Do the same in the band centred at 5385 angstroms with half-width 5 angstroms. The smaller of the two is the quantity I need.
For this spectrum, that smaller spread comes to 0.0068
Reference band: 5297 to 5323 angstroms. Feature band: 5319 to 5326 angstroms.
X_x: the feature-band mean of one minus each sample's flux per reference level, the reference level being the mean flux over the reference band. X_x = -0.02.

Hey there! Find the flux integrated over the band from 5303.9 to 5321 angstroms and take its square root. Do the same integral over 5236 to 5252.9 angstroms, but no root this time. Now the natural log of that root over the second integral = -3.50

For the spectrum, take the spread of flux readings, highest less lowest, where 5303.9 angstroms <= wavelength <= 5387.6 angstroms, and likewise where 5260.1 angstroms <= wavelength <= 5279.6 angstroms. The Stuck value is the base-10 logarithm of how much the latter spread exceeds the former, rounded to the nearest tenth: 0.1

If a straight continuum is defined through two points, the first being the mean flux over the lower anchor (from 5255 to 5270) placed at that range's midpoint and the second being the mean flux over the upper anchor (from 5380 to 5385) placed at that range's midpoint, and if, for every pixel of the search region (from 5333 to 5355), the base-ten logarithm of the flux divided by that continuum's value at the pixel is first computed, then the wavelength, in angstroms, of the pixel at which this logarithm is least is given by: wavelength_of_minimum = 5344.38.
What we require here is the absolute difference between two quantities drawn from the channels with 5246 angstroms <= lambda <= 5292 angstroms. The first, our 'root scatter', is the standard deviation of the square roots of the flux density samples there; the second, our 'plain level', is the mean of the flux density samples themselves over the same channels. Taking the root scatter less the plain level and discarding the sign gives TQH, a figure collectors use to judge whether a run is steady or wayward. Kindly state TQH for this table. 60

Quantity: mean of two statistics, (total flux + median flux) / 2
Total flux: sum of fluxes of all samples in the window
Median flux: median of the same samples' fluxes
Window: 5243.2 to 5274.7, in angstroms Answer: 414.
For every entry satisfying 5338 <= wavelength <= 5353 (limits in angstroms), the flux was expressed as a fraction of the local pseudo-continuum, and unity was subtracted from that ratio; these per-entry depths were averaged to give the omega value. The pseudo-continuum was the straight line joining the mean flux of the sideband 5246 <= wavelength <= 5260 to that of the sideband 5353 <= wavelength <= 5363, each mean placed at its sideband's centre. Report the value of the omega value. -0.027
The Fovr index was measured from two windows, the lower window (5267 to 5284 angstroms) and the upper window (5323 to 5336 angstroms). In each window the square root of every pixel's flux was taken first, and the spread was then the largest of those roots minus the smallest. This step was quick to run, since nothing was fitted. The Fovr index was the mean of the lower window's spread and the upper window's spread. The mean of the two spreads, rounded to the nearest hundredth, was 0.58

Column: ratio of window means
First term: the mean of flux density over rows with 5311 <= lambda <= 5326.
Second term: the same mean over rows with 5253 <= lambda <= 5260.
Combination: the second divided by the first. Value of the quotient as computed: 0.97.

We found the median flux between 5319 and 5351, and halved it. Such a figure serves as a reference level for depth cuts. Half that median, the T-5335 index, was 32.2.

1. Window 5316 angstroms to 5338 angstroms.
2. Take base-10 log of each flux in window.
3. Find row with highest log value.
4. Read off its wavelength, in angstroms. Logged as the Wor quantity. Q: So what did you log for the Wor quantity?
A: 5327.18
